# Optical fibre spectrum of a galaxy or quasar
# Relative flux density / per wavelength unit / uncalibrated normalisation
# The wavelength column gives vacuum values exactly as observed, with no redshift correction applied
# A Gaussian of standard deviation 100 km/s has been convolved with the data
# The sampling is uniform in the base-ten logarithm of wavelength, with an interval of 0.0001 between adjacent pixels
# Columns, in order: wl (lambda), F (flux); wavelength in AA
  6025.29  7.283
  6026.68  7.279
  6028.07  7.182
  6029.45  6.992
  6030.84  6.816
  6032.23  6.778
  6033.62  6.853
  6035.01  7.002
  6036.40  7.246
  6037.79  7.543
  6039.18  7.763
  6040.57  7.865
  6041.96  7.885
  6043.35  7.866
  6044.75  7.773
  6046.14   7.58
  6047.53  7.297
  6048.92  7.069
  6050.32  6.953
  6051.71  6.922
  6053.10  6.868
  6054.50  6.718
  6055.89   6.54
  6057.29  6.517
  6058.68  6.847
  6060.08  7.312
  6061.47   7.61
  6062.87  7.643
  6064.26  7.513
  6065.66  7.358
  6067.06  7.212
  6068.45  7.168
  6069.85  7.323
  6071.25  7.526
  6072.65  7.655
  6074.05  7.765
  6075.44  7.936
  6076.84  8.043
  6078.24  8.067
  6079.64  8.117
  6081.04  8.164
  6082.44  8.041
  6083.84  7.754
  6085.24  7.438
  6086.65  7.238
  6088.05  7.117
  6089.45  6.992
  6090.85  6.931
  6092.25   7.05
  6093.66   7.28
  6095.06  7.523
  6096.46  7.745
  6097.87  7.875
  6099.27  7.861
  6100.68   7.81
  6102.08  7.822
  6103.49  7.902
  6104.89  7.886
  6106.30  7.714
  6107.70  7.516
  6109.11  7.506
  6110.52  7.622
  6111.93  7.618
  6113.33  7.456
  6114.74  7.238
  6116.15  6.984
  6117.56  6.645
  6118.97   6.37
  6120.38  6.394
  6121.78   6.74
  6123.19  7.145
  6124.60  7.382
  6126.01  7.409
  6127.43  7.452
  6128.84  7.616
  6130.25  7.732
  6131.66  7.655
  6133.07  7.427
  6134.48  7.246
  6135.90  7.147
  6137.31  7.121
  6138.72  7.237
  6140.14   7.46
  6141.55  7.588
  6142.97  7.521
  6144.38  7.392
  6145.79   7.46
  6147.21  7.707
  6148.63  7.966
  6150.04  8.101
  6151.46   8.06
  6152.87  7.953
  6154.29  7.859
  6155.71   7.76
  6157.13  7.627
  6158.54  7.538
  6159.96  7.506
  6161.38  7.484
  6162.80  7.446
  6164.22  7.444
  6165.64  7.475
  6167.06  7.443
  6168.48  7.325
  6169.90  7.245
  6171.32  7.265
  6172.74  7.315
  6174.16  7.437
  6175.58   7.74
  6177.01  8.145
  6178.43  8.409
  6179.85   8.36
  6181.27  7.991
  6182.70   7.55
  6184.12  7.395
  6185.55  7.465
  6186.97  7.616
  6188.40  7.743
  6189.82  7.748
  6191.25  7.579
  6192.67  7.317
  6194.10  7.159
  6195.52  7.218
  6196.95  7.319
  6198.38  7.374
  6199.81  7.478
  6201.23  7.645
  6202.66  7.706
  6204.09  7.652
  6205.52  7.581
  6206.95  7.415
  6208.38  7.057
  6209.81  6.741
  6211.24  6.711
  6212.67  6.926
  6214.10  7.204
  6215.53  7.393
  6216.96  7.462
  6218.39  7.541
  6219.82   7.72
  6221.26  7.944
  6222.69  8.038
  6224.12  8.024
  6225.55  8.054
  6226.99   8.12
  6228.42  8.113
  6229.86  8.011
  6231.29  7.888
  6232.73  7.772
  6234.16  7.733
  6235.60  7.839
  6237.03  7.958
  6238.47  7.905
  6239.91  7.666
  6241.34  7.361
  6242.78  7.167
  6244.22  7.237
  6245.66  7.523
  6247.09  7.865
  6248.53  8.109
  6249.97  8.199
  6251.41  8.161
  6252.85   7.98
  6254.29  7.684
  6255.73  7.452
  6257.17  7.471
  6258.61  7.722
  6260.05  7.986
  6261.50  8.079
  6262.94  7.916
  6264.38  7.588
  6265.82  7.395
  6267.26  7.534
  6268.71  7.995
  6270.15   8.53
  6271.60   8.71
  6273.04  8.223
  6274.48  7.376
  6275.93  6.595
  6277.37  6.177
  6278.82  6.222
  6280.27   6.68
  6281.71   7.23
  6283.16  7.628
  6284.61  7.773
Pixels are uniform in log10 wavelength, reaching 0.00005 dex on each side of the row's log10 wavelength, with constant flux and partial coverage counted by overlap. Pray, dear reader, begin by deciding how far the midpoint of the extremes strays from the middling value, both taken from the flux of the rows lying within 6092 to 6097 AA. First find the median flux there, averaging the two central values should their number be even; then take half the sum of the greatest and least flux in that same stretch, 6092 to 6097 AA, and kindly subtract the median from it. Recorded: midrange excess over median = 0.00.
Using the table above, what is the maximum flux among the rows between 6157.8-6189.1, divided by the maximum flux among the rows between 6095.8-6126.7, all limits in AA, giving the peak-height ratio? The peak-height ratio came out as 1.06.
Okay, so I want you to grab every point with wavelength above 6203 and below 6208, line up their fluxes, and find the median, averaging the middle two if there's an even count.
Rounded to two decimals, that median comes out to 7.58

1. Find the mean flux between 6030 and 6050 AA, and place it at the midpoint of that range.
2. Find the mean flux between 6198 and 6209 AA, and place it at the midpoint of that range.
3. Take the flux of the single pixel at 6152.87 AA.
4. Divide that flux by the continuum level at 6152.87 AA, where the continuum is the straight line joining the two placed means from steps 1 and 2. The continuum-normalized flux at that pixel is 1.07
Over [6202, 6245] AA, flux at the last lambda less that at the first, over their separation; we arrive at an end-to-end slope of -0.011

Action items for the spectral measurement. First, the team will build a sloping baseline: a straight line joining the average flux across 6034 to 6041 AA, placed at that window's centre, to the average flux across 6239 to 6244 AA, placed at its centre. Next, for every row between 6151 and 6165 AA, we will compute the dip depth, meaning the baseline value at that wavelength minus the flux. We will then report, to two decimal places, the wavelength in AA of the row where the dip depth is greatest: 6164.22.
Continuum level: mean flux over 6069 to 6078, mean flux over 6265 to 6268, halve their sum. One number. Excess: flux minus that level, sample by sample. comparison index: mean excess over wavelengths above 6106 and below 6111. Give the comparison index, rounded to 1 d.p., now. 0.0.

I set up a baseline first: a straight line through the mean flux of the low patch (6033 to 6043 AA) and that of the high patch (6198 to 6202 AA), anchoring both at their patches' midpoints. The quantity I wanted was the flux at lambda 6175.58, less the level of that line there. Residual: 0.2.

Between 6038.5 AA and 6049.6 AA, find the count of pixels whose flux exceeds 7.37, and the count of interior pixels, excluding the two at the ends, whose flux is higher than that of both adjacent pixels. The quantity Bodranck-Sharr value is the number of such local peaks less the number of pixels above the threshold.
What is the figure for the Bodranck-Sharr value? -5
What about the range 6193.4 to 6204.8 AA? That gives -4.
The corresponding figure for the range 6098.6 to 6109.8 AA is -7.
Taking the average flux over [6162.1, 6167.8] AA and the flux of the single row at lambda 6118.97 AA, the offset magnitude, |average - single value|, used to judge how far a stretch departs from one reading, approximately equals 1.1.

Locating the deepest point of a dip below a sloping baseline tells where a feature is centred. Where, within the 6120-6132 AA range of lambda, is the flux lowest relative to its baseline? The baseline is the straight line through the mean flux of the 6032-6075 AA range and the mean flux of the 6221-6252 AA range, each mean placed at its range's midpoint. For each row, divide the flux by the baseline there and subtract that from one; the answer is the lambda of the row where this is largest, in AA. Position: 6120.38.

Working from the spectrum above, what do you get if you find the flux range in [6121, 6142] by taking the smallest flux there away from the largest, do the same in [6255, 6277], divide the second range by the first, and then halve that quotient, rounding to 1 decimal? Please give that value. 1.1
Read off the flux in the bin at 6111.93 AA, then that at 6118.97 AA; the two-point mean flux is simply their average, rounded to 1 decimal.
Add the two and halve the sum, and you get 7.0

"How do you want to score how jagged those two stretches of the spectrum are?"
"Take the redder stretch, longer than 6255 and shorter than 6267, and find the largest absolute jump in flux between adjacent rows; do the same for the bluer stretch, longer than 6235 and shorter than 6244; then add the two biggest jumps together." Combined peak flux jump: 0.63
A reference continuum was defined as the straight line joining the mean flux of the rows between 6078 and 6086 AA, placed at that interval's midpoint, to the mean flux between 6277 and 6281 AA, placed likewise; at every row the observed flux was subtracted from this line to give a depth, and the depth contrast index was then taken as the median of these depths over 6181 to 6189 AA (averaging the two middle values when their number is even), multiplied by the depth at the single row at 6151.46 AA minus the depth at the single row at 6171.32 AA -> 0.30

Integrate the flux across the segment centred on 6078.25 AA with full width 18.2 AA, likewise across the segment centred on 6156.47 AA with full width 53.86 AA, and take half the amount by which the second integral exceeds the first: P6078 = 134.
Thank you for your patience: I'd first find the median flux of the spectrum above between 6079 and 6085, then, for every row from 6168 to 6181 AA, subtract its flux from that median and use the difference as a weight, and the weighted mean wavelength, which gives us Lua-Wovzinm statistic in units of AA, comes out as 6170.1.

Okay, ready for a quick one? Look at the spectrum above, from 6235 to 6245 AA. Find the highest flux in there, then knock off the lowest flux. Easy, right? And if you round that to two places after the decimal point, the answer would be 0.79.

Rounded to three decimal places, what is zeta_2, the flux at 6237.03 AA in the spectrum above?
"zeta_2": 7.958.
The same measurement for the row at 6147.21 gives 7.707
